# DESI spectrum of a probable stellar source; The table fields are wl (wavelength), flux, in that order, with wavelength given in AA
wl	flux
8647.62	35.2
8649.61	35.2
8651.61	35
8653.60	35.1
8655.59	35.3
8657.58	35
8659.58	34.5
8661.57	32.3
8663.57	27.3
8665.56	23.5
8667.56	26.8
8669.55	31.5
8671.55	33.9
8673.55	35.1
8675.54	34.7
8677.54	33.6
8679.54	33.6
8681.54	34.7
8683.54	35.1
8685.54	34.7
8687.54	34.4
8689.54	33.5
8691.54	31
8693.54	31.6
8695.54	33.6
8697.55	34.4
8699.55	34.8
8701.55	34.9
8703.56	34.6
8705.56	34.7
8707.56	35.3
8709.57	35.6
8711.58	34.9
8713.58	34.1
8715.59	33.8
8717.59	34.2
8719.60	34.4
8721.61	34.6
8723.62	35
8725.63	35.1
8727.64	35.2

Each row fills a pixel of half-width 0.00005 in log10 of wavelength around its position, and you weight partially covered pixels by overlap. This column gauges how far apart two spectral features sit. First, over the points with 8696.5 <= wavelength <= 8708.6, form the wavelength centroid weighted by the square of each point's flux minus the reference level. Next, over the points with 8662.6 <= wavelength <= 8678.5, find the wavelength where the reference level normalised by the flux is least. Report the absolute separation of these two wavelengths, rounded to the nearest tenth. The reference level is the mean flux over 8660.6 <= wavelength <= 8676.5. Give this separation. 29.3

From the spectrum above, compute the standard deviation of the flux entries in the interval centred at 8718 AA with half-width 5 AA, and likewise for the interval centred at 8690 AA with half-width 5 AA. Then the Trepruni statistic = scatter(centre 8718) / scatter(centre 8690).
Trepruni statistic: 0.2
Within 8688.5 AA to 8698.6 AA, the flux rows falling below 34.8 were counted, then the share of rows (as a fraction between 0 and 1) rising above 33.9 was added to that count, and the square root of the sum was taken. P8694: 2.28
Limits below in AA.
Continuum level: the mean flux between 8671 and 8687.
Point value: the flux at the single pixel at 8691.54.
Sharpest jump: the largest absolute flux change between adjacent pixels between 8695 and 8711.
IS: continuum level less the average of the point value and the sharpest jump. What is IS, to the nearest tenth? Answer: 18.5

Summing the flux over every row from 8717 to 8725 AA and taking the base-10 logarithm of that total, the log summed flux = 2.141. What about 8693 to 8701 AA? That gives 2.128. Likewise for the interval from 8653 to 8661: 2.146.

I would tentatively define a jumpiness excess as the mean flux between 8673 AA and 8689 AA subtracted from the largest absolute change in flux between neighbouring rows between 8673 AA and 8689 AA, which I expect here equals -33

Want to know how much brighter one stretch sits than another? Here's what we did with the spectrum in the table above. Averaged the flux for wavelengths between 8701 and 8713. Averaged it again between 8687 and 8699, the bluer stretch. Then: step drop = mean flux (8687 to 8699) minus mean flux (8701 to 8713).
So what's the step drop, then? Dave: -1.9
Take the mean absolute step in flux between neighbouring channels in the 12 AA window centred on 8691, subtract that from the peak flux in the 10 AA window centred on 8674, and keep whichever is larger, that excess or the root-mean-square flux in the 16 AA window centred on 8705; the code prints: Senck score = 34.9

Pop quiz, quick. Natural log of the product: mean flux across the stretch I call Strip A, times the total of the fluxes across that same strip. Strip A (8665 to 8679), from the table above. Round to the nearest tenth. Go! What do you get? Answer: 8.8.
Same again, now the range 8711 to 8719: 8.5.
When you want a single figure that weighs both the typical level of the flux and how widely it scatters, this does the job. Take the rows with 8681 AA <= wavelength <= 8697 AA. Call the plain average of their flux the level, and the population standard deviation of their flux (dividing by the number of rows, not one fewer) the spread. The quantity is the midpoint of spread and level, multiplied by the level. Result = 587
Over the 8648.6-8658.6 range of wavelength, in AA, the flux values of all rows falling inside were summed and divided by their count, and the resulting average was 35.1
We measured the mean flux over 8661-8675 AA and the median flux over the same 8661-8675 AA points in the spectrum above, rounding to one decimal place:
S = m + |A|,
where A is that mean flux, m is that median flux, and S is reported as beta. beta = 61.6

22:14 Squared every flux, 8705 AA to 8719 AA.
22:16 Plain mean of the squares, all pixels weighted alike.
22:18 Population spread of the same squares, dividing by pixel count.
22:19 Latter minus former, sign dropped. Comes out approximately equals 1159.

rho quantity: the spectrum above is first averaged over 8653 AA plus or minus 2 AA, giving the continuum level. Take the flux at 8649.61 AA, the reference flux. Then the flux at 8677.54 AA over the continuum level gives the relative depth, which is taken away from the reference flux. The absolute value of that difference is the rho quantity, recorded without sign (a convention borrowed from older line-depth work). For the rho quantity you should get 34.2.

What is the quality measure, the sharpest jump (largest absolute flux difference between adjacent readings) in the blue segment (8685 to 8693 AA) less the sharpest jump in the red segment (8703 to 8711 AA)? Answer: 1.9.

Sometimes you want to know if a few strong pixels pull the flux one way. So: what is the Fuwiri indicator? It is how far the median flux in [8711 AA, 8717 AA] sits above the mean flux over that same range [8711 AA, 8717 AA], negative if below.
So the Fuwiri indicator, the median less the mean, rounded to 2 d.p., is -0.17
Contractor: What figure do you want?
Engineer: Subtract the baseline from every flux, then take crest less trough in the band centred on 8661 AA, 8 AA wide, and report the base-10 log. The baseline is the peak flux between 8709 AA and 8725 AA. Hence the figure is 0.89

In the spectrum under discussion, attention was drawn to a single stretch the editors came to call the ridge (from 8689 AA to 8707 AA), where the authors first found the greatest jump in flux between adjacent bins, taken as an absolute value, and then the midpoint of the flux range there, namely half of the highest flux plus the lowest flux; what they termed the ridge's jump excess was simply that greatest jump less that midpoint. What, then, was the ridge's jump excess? -30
